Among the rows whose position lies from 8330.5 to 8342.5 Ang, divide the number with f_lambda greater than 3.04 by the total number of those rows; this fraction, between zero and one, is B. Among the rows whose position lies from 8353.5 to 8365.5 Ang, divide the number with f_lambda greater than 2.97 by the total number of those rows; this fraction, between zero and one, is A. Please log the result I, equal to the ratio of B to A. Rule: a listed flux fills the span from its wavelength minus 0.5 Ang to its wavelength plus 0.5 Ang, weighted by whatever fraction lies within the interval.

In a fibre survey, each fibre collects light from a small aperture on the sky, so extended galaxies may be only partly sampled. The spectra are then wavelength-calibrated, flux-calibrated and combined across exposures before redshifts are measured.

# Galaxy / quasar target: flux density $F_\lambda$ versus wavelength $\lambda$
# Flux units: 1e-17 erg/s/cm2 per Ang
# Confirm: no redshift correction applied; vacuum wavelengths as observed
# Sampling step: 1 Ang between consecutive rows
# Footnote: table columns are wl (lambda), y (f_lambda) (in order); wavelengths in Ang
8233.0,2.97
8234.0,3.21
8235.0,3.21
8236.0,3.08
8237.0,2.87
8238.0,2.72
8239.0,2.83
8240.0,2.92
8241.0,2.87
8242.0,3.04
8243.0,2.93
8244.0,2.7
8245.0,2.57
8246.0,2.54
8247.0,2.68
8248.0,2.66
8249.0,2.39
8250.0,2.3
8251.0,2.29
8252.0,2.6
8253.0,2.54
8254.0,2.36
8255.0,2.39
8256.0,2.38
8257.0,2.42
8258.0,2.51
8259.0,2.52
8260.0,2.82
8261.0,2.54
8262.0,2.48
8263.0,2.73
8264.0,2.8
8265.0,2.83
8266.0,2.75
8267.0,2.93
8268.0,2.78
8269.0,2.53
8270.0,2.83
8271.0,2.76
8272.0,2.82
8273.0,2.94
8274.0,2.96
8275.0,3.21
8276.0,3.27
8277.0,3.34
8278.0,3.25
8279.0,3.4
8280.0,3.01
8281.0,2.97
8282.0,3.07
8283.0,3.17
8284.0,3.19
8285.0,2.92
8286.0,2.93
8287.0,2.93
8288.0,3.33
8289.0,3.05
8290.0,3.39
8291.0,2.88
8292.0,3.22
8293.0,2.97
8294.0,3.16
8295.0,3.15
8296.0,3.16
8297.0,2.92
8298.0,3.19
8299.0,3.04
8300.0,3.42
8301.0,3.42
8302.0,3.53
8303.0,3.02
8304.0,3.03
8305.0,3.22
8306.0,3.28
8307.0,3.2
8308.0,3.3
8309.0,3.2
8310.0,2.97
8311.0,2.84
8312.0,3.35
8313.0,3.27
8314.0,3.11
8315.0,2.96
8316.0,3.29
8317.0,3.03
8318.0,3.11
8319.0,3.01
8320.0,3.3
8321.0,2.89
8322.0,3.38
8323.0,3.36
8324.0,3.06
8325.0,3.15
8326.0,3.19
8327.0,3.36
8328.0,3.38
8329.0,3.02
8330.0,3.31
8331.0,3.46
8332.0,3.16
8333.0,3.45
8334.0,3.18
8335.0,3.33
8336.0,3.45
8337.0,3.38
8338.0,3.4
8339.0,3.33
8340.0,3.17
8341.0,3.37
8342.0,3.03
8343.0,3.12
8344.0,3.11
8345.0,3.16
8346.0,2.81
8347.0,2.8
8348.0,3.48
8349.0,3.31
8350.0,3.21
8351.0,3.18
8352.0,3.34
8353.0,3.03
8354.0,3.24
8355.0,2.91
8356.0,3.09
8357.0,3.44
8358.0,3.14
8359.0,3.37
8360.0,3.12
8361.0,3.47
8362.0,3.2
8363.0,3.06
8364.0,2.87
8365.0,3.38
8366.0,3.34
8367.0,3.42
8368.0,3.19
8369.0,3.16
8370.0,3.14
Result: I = 1.10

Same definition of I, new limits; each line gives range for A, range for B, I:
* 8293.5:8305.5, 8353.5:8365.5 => 0.91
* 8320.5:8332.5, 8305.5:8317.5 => 0.73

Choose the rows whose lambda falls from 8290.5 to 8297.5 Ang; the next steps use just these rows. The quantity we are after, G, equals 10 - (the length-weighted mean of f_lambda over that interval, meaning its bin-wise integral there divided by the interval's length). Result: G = 6.93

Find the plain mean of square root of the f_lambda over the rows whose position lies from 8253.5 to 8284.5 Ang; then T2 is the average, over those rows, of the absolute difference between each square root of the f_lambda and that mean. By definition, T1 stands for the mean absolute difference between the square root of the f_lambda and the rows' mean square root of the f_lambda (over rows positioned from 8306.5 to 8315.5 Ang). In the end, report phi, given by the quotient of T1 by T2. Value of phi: 0.56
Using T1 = 0.0412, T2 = 0.073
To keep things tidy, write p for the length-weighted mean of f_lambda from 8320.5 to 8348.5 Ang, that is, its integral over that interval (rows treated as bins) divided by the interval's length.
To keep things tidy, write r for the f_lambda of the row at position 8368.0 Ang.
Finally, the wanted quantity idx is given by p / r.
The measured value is 1.01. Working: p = 3.22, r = 3.19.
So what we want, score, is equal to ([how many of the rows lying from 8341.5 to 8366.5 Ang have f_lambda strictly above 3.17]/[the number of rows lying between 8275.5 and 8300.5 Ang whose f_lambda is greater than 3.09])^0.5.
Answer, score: 0.9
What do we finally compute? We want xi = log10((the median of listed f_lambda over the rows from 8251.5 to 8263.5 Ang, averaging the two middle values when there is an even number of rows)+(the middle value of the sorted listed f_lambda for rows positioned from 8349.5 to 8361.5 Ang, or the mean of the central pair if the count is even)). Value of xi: 0.76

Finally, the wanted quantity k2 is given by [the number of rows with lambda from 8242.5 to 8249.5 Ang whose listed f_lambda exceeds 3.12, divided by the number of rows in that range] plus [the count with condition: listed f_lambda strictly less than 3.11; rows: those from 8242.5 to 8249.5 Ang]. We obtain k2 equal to 7.0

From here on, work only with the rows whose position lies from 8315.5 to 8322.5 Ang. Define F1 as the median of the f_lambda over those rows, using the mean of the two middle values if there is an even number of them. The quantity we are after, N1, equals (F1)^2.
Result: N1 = 9.7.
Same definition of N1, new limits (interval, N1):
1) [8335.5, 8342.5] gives 11.4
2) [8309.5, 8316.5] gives 9.7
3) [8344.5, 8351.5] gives 10.1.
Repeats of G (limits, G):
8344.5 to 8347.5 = 7.08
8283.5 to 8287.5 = 7.01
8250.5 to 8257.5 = 7.57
